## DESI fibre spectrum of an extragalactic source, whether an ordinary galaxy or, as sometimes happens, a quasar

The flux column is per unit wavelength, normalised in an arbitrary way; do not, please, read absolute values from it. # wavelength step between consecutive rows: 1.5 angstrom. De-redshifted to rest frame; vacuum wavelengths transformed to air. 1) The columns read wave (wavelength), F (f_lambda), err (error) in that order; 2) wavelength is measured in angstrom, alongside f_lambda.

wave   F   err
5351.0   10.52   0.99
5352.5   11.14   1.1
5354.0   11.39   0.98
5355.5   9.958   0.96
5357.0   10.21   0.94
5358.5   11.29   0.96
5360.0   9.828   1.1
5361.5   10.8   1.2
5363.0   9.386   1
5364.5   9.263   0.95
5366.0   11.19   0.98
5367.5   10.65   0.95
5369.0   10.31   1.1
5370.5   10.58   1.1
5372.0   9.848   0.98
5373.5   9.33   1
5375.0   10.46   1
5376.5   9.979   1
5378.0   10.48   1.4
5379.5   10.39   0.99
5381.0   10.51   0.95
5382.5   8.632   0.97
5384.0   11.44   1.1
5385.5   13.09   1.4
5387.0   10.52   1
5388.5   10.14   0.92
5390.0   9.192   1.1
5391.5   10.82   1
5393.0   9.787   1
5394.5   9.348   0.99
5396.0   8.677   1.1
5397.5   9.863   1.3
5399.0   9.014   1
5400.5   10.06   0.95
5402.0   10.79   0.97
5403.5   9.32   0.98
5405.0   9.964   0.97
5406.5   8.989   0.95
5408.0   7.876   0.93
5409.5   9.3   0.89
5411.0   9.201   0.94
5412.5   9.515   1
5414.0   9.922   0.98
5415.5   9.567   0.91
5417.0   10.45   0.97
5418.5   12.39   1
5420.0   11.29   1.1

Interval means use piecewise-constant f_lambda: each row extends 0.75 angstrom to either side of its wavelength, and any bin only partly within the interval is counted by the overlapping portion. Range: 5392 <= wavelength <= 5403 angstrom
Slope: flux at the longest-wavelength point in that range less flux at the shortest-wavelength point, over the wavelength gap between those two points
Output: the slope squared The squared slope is 0.012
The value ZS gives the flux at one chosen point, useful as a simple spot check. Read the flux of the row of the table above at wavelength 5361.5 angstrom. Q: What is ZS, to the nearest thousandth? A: 10.800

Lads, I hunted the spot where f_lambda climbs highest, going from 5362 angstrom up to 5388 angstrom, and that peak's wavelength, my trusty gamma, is 5385.5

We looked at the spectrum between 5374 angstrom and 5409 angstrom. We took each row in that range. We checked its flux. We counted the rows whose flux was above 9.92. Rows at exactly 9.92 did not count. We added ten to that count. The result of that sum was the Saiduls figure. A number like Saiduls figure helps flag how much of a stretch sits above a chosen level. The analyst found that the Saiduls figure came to 23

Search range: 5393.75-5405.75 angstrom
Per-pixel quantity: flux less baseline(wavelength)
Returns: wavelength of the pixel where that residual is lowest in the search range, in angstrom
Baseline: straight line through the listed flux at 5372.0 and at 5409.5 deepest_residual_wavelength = 5396.0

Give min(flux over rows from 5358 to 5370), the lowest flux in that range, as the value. 9.263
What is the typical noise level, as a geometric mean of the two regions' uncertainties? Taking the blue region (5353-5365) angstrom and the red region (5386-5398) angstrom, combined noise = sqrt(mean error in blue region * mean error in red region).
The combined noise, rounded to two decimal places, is 1.03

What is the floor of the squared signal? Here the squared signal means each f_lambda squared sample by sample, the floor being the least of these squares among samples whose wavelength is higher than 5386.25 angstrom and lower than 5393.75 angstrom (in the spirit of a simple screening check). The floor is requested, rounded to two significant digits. 84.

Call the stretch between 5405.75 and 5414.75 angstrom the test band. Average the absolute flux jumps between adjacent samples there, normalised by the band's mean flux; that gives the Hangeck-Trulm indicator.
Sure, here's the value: 0.074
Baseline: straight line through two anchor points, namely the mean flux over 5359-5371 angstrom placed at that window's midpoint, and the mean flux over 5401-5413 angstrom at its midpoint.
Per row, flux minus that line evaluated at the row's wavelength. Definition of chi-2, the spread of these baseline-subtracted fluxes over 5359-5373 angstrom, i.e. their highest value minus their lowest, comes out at 2.0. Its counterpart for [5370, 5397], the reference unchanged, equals 4.5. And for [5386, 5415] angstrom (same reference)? 2.8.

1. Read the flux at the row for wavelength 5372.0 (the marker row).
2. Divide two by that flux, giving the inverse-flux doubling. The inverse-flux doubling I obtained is 0.20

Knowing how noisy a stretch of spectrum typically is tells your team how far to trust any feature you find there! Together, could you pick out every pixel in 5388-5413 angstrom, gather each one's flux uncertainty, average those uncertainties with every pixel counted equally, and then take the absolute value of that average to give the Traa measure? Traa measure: 1.00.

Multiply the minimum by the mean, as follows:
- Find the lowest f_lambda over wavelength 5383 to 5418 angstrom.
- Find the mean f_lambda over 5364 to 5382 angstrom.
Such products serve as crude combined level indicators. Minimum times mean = 80.7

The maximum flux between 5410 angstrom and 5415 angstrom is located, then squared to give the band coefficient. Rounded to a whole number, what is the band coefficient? 98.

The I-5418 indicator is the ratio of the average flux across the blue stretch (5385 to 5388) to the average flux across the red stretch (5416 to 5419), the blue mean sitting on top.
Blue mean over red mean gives 1.03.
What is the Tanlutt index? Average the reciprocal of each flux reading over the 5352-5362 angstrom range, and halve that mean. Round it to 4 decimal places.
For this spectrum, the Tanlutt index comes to 0.0471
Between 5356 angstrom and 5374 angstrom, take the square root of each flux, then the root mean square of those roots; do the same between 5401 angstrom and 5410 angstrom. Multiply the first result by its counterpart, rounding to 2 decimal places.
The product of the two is 9.79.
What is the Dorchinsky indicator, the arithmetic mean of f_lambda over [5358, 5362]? 10.6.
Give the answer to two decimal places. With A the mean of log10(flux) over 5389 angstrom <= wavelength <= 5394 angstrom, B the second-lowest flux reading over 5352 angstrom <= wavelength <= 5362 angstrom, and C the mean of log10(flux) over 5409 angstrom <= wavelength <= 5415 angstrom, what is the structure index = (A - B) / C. -9.17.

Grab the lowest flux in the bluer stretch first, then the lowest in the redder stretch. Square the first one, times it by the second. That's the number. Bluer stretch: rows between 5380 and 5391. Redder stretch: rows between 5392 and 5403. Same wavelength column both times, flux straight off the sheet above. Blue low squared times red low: 647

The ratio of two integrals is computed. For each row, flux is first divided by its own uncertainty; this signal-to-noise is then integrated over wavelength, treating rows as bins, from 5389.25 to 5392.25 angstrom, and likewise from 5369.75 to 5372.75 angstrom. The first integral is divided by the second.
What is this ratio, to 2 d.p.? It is 0.98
